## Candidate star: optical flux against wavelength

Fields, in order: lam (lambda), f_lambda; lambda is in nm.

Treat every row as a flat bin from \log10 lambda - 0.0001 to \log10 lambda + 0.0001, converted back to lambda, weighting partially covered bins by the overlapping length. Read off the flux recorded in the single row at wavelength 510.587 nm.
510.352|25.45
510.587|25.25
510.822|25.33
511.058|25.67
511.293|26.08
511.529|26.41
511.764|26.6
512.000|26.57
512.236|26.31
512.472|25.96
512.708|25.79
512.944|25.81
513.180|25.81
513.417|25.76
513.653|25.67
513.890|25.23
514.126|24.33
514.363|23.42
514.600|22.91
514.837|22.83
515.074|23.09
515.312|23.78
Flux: 25.25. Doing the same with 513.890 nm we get 25.23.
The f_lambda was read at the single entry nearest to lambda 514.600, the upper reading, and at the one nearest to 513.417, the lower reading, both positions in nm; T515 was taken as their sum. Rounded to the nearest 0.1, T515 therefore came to 48.7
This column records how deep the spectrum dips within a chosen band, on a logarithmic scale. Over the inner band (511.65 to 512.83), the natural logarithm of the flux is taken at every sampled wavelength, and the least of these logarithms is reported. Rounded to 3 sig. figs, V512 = 3.25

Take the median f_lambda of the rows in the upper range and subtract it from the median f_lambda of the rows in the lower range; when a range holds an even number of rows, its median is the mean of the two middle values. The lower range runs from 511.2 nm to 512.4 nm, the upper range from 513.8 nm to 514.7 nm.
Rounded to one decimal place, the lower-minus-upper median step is 2.5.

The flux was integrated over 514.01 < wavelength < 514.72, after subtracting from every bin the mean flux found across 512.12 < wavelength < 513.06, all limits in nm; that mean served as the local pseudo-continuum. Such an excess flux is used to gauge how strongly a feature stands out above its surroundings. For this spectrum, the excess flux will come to -1.7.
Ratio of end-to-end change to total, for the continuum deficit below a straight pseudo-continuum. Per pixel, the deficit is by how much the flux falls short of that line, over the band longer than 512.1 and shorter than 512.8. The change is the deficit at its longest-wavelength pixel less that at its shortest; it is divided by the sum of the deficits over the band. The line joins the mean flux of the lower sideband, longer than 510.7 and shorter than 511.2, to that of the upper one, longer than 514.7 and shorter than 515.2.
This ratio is -0.05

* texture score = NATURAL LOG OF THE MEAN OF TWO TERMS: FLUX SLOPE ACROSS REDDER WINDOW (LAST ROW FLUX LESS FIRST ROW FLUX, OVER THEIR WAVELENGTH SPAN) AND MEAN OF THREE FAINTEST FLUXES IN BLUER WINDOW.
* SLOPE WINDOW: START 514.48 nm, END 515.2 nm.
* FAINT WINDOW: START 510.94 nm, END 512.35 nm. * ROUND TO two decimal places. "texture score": 2.58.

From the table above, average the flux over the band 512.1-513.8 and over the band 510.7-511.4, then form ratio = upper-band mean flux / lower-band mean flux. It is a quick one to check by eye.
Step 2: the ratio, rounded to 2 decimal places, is 1.01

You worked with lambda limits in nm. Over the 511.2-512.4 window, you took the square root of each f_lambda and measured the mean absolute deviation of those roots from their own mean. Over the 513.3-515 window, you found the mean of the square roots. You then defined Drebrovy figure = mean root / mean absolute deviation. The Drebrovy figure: 318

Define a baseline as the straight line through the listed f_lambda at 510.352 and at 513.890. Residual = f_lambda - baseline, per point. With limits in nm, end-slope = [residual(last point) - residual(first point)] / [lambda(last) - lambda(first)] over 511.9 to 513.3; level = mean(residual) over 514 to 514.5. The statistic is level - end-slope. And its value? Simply -0.8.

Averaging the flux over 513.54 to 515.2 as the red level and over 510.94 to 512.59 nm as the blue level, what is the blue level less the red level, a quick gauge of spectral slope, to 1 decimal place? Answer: 2.3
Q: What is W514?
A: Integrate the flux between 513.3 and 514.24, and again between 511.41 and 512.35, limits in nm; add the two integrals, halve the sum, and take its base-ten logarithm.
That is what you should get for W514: 1.39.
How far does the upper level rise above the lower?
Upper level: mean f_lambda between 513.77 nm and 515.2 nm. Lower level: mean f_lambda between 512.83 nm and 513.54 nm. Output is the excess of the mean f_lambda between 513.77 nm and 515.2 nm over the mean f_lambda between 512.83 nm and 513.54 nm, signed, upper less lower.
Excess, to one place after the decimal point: -2.2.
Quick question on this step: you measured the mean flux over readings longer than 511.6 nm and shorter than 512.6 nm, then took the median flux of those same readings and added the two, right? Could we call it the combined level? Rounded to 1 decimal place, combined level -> 52.8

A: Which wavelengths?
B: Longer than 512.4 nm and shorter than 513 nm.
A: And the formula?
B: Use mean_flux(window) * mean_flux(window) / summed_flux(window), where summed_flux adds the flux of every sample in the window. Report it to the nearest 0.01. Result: 8.62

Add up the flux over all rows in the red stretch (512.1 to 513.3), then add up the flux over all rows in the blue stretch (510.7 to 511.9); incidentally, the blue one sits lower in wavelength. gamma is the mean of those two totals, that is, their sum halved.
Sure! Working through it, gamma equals 129.9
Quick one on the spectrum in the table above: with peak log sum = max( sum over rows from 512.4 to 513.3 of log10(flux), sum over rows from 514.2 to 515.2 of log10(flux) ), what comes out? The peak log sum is 5.65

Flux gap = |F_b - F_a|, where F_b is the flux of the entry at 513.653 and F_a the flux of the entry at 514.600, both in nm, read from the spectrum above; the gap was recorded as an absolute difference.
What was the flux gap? 2.8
